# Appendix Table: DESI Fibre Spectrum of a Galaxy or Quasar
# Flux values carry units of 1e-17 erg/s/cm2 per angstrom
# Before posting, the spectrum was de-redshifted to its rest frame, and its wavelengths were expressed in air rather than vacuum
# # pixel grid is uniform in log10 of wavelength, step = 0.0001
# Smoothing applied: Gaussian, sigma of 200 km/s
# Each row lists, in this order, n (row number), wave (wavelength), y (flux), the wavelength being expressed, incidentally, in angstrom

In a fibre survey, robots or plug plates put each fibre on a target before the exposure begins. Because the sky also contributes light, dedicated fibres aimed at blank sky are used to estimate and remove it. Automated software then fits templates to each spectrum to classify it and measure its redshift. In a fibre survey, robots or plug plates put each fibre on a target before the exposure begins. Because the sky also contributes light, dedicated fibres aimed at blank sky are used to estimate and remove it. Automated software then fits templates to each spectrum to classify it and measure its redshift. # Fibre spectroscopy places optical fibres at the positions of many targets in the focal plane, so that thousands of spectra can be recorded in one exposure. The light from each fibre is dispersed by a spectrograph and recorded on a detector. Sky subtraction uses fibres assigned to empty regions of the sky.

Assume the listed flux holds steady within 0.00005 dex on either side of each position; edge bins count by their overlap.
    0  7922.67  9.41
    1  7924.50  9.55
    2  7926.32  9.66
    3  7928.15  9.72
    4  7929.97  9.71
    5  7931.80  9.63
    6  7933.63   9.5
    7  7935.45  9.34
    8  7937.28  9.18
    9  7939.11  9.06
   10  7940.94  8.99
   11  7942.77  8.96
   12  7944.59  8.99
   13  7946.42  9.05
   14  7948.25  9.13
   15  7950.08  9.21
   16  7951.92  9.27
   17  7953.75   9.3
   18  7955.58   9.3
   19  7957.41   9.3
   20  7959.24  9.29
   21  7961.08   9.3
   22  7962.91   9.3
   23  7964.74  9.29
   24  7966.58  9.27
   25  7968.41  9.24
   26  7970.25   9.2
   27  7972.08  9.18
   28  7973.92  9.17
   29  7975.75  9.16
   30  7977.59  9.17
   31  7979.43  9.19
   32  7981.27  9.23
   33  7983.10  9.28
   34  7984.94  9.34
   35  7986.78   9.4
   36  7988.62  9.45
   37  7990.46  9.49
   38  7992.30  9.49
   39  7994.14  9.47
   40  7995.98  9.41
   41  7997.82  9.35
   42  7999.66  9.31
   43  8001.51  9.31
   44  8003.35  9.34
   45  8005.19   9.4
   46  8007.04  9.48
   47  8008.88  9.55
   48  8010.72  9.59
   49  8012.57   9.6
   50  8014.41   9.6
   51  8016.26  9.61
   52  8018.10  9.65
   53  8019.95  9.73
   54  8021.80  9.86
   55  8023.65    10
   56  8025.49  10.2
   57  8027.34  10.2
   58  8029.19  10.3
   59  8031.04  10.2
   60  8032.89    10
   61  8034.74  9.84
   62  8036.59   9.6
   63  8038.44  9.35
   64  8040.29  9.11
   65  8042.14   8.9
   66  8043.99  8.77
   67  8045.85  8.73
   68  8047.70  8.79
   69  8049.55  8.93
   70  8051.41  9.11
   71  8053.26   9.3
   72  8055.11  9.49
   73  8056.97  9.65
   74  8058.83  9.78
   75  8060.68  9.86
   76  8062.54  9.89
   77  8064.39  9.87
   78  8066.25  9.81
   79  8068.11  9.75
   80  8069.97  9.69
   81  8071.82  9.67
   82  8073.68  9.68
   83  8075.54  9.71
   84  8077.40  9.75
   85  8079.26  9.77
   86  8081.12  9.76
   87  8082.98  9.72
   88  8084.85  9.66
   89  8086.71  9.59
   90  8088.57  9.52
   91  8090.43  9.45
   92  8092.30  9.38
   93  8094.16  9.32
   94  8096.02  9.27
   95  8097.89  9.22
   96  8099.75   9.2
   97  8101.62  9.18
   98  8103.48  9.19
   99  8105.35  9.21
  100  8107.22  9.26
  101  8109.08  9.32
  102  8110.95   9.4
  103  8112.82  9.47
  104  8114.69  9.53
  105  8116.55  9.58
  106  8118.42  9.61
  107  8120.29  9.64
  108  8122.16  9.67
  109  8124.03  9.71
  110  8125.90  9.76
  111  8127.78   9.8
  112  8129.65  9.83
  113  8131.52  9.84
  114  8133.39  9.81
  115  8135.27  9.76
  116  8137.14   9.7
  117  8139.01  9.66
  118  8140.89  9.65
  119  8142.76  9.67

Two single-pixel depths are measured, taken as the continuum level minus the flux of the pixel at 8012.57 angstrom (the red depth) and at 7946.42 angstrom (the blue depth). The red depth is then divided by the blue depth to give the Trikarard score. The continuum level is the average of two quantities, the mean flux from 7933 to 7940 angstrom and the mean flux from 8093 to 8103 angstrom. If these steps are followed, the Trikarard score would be -1.7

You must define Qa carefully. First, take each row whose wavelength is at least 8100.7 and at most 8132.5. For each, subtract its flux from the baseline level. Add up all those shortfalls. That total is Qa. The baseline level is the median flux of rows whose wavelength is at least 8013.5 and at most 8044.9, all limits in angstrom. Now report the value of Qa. 3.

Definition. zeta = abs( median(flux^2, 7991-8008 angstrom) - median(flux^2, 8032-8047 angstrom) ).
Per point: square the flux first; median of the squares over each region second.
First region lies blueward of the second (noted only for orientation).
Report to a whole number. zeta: 3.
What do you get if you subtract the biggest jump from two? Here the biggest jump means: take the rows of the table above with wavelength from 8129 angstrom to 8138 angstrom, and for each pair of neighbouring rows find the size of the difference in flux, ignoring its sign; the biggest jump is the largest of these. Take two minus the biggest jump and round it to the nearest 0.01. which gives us 1.94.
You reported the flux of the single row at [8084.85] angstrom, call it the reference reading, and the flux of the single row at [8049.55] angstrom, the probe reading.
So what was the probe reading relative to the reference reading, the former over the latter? 0.92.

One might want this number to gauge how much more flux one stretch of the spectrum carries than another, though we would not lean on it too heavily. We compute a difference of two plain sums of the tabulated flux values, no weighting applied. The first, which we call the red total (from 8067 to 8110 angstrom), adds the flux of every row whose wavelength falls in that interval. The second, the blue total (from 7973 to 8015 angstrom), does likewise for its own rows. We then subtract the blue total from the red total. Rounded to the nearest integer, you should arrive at 2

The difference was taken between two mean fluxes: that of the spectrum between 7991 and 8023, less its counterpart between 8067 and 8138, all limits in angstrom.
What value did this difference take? 0.0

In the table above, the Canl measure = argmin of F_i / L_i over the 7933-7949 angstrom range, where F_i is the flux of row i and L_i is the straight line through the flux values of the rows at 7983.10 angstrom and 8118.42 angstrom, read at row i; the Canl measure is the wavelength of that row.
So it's 7942.77 angstrom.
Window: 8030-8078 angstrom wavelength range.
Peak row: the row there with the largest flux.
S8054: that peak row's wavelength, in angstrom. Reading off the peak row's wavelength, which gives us 8031.04 angstrom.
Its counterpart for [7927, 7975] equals 7928.15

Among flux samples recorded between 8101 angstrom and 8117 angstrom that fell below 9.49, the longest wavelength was 8112.82 angstrom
